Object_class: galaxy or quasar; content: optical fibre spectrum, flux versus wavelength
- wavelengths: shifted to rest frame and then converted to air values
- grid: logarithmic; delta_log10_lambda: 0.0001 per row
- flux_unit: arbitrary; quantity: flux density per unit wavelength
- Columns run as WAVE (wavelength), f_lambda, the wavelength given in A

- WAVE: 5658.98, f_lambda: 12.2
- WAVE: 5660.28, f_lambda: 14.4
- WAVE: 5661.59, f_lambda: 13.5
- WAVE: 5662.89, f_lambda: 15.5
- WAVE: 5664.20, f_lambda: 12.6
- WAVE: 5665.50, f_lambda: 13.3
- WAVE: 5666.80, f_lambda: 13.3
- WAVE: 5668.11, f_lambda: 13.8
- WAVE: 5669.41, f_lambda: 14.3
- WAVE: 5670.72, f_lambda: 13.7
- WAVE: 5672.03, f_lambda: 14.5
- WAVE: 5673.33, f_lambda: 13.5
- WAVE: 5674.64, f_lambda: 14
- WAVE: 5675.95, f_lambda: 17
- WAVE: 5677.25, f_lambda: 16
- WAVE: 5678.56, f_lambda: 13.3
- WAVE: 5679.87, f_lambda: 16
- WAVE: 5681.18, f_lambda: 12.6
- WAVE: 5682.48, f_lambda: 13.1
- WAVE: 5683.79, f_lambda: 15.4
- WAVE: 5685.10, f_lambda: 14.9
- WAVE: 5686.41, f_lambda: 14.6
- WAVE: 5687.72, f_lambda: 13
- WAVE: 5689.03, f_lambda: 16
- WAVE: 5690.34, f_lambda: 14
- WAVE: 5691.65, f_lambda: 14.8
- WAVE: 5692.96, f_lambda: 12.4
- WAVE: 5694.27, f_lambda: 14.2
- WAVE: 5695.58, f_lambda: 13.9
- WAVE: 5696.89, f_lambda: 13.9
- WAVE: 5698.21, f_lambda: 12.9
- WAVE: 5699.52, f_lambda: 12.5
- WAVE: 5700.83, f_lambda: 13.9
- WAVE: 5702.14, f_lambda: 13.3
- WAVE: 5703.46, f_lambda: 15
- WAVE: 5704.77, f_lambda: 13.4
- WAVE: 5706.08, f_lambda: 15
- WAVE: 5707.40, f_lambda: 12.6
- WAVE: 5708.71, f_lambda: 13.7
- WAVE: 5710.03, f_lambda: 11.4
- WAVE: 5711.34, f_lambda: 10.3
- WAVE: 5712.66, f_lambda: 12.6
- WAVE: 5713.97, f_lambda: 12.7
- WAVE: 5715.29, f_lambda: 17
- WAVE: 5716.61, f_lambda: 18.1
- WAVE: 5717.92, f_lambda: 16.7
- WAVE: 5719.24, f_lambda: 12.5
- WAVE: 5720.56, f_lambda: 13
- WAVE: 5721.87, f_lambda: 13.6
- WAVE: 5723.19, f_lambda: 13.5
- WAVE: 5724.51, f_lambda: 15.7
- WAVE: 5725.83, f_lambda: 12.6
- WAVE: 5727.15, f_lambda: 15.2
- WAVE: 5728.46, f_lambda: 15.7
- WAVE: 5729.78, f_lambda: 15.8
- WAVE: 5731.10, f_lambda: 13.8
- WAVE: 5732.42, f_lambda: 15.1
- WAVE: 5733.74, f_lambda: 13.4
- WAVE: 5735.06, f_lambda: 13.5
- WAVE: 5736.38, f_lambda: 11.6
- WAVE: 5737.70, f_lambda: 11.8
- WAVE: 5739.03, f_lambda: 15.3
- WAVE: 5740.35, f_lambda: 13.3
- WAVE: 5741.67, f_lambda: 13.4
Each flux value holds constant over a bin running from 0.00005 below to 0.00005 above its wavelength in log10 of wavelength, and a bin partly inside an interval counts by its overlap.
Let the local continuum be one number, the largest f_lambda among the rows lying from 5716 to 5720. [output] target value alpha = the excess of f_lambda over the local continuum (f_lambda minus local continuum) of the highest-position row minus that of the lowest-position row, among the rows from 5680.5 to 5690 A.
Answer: 3.4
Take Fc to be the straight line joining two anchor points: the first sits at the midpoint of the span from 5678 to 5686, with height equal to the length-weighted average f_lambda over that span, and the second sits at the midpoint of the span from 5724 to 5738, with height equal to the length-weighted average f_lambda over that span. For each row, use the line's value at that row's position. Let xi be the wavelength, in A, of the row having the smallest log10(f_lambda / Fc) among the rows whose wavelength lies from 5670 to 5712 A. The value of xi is 5711.34 A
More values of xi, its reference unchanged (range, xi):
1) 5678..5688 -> 5681.18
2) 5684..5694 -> 5692.96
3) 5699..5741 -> 5711.34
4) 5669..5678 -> 5673.33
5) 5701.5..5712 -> 5711.34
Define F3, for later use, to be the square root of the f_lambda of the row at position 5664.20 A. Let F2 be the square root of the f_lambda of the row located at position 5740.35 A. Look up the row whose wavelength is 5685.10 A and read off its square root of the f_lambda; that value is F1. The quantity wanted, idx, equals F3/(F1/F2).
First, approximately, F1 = 3.9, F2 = 3.65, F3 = 3.55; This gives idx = 3.4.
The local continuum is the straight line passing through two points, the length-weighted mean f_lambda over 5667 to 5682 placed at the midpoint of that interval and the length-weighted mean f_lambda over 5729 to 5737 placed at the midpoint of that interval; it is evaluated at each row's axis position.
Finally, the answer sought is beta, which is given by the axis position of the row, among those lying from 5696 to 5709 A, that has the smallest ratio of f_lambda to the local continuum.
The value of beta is 5699.52 A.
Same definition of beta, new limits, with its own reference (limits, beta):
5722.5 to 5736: 5725.83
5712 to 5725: 5719.24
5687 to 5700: 5692.96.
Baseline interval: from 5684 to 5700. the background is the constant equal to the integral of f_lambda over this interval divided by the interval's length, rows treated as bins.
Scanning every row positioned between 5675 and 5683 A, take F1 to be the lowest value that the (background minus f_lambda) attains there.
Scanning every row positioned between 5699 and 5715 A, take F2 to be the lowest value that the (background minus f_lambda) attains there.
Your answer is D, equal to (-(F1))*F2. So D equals -3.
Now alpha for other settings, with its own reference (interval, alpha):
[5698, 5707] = 2.1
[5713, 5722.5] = 0.9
